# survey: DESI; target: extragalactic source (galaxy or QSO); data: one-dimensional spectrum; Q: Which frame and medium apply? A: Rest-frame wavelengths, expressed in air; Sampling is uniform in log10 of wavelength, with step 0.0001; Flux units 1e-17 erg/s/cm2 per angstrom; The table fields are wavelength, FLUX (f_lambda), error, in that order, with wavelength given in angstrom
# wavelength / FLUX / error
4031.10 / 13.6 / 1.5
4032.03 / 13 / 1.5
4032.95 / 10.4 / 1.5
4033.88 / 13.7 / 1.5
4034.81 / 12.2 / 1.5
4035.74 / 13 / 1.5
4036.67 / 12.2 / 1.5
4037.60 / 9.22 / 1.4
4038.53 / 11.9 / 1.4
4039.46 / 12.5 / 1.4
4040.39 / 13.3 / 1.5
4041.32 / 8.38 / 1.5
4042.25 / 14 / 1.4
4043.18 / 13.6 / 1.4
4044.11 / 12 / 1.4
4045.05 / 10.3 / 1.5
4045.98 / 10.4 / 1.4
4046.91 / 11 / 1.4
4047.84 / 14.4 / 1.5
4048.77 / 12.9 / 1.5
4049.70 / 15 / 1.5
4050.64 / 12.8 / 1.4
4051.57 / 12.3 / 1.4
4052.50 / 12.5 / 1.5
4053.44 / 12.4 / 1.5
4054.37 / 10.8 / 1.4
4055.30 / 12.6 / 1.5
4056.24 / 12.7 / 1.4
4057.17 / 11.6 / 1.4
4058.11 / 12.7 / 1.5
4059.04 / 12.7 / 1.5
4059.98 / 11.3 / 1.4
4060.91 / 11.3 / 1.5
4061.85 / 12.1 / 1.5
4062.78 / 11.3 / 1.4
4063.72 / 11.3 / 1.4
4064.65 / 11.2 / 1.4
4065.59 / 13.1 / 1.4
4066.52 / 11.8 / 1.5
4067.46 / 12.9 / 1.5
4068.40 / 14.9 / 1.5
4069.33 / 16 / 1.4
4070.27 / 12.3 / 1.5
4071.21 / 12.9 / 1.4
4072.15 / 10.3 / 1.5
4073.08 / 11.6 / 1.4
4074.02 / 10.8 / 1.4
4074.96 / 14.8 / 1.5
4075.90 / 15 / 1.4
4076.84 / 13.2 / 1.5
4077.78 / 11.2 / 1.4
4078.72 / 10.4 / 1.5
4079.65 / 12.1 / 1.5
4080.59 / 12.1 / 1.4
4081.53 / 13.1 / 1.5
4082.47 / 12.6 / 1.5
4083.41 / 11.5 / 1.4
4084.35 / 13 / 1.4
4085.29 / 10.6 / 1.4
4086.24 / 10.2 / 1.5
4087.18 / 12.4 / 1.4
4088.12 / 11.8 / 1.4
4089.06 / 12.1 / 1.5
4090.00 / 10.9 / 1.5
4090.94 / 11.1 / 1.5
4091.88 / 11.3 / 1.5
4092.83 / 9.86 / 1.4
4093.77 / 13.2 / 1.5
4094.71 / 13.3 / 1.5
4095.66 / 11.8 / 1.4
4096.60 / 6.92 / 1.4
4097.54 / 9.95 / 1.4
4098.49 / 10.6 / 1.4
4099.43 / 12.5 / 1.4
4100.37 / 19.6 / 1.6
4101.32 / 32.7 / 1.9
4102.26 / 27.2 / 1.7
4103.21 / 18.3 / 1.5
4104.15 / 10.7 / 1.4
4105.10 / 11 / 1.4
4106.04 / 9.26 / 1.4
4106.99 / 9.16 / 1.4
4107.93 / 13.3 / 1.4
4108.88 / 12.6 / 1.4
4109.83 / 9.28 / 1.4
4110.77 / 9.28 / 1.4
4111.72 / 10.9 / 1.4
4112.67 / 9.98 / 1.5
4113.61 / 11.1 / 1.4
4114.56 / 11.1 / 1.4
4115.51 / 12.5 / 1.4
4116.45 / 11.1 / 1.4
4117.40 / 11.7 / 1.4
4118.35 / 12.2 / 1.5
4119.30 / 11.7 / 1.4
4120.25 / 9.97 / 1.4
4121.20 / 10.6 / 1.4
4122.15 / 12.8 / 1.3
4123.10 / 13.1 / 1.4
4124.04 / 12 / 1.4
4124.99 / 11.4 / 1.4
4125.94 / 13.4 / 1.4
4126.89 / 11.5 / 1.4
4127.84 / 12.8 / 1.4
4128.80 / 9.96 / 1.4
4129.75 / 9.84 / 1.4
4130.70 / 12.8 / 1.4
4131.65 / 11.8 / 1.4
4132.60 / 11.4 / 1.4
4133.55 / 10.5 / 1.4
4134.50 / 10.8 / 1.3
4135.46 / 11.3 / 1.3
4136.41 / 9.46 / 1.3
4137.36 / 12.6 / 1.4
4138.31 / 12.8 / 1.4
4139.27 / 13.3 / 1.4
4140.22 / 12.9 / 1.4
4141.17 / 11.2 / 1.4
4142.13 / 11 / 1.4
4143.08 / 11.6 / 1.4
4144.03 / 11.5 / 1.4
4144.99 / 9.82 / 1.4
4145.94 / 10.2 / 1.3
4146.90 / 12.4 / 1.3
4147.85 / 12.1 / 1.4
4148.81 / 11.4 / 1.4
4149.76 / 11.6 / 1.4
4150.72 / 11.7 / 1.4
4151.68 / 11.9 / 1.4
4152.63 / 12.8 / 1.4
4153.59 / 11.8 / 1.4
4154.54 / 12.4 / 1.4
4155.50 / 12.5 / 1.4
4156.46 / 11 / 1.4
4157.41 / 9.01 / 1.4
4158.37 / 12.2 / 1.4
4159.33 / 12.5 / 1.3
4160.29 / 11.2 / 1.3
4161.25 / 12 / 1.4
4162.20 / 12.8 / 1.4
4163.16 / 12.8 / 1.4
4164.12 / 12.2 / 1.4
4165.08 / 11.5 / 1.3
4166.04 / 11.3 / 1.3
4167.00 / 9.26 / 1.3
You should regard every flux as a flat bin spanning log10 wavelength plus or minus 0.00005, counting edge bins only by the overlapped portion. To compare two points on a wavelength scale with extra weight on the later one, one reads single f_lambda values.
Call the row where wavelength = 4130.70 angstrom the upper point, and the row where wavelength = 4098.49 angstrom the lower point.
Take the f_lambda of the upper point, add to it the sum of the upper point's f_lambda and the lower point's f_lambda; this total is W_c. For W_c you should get 36.2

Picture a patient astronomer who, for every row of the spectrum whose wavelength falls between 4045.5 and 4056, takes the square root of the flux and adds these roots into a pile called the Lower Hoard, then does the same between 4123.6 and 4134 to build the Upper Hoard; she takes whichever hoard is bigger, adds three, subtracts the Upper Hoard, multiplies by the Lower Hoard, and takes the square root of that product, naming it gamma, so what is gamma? 13.04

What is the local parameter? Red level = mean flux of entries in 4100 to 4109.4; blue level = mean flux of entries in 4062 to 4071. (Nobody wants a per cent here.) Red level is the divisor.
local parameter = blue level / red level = 0.78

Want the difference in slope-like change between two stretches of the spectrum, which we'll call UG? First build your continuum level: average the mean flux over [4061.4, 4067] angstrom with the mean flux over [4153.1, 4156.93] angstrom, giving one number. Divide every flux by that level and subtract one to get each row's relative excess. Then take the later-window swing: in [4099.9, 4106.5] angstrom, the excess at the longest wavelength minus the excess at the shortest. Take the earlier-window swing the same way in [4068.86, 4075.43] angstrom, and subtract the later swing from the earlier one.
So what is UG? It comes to 0.77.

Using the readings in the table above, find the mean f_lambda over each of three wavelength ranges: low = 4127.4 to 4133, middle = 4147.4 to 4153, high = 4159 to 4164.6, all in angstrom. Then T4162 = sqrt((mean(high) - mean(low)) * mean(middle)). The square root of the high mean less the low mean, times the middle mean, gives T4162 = 3.1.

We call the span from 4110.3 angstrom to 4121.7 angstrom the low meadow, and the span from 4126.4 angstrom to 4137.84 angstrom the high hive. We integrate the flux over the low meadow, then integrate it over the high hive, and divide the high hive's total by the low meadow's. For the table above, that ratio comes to 1.02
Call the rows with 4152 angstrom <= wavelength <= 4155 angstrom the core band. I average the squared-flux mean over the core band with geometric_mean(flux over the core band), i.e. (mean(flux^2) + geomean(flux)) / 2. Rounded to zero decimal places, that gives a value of 82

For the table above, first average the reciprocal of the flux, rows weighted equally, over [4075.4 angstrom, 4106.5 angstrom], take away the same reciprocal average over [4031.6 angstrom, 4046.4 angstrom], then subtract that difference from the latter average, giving 0.089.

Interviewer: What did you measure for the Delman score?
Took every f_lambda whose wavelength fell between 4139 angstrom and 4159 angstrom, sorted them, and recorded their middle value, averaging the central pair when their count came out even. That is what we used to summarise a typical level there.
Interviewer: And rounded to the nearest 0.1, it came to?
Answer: 11.7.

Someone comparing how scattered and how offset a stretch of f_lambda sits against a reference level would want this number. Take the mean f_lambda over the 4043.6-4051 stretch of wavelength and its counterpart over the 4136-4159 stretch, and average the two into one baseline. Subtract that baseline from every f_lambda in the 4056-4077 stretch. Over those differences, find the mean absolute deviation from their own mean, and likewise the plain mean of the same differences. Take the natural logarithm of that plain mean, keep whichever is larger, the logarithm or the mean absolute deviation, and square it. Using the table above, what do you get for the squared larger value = 1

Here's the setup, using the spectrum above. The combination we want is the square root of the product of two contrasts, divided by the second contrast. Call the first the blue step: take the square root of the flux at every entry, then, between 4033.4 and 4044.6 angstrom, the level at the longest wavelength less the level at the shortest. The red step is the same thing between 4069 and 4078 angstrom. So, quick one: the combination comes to -0.6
